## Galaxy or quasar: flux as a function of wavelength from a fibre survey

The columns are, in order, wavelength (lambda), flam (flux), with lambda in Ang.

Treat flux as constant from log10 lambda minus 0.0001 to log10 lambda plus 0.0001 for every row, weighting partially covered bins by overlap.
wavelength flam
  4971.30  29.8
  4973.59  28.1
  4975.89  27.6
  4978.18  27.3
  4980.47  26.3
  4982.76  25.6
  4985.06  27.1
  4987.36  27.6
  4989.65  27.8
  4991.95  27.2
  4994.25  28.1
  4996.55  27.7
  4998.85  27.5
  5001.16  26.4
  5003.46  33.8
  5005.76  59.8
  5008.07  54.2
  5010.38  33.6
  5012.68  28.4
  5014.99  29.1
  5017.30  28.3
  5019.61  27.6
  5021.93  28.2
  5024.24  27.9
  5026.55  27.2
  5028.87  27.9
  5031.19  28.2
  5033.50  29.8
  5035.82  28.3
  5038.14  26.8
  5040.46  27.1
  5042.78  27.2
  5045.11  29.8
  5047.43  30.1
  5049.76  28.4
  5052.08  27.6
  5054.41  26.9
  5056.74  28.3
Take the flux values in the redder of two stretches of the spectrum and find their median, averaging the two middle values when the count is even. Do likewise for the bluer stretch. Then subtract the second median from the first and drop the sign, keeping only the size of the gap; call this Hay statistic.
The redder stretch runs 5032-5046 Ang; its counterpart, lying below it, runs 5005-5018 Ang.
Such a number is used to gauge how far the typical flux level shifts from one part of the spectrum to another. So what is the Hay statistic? 4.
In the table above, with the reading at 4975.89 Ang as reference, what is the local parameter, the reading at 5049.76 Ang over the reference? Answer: 1.03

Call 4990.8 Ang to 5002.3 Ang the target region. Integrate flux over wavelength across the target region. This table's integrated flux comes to 315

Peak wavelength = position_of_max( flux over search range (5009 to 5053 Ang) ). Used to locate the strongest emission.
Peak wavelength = 5010.38 Ang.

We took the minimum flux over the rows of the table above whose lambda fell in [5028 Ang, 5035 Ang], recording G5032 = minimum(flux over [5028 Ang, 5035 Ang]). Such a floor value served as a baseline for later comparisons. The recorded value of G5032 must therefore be 27.9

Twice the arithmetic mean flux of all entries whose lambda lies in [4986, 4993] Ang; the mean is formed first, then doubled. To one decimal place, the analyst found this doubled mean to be 55.1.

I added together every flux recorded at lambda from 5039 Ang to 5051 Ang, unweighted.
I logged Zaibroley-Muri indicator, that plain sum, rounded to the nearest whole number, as 143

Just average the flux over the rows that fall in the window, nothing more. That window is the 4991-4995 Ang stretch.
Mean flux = 27.6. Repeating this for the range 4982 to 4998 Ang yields 27.3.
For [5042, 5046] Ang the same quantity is 28.5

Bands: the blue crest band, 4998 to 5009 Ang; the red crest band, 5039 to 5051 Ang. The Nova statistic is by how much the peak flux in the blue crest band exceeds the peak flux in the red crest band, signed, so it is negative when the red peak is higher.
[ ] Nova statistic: 29.7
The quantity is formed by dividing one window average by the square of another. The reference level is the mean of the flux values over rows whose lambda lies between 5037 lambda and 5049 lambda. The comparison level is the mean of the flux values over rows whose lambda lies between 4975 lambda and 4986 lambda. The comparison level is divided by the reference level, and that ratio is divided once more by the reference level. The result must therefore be 0.034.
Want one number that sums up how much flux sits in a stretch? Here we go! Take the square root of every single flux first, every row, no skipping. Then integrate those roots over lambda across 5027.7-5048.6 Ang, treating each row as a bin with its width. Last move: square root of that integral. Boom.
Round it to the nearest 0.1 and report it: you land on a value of 10.5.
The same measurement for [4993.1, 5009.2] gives 9.8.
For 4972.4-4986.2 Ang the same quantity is 8.5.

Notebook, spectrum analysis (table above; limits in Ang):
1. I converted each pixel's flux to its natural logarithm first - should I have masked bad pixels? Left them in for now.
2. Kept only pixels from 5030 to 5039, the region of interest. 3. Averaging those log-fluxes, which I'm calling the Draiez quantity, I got 3.34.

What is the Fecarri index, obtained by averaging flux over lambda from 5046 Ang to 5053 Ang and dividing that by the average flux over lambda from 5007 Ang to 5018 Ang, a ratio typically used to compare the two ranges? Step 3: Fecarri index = 0.83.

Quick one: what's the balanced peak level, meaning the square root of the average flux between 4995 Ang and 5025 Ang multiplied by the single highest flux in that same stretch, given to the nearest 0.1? 44.6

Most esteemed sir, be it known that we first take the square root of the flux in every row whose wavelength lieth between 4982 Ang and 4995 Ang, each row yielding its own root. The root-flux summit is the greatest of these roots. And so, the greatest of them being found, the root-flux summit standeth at 5.30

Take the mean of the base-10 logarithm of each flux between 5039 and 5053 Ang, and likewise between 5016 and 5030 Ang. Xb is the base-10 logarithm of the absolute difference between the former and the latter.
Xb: -2.12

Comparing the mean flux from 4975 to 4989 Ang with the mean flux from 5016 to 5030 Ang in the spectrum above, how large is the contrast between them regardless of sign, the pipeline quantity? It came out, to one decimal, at 0.9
